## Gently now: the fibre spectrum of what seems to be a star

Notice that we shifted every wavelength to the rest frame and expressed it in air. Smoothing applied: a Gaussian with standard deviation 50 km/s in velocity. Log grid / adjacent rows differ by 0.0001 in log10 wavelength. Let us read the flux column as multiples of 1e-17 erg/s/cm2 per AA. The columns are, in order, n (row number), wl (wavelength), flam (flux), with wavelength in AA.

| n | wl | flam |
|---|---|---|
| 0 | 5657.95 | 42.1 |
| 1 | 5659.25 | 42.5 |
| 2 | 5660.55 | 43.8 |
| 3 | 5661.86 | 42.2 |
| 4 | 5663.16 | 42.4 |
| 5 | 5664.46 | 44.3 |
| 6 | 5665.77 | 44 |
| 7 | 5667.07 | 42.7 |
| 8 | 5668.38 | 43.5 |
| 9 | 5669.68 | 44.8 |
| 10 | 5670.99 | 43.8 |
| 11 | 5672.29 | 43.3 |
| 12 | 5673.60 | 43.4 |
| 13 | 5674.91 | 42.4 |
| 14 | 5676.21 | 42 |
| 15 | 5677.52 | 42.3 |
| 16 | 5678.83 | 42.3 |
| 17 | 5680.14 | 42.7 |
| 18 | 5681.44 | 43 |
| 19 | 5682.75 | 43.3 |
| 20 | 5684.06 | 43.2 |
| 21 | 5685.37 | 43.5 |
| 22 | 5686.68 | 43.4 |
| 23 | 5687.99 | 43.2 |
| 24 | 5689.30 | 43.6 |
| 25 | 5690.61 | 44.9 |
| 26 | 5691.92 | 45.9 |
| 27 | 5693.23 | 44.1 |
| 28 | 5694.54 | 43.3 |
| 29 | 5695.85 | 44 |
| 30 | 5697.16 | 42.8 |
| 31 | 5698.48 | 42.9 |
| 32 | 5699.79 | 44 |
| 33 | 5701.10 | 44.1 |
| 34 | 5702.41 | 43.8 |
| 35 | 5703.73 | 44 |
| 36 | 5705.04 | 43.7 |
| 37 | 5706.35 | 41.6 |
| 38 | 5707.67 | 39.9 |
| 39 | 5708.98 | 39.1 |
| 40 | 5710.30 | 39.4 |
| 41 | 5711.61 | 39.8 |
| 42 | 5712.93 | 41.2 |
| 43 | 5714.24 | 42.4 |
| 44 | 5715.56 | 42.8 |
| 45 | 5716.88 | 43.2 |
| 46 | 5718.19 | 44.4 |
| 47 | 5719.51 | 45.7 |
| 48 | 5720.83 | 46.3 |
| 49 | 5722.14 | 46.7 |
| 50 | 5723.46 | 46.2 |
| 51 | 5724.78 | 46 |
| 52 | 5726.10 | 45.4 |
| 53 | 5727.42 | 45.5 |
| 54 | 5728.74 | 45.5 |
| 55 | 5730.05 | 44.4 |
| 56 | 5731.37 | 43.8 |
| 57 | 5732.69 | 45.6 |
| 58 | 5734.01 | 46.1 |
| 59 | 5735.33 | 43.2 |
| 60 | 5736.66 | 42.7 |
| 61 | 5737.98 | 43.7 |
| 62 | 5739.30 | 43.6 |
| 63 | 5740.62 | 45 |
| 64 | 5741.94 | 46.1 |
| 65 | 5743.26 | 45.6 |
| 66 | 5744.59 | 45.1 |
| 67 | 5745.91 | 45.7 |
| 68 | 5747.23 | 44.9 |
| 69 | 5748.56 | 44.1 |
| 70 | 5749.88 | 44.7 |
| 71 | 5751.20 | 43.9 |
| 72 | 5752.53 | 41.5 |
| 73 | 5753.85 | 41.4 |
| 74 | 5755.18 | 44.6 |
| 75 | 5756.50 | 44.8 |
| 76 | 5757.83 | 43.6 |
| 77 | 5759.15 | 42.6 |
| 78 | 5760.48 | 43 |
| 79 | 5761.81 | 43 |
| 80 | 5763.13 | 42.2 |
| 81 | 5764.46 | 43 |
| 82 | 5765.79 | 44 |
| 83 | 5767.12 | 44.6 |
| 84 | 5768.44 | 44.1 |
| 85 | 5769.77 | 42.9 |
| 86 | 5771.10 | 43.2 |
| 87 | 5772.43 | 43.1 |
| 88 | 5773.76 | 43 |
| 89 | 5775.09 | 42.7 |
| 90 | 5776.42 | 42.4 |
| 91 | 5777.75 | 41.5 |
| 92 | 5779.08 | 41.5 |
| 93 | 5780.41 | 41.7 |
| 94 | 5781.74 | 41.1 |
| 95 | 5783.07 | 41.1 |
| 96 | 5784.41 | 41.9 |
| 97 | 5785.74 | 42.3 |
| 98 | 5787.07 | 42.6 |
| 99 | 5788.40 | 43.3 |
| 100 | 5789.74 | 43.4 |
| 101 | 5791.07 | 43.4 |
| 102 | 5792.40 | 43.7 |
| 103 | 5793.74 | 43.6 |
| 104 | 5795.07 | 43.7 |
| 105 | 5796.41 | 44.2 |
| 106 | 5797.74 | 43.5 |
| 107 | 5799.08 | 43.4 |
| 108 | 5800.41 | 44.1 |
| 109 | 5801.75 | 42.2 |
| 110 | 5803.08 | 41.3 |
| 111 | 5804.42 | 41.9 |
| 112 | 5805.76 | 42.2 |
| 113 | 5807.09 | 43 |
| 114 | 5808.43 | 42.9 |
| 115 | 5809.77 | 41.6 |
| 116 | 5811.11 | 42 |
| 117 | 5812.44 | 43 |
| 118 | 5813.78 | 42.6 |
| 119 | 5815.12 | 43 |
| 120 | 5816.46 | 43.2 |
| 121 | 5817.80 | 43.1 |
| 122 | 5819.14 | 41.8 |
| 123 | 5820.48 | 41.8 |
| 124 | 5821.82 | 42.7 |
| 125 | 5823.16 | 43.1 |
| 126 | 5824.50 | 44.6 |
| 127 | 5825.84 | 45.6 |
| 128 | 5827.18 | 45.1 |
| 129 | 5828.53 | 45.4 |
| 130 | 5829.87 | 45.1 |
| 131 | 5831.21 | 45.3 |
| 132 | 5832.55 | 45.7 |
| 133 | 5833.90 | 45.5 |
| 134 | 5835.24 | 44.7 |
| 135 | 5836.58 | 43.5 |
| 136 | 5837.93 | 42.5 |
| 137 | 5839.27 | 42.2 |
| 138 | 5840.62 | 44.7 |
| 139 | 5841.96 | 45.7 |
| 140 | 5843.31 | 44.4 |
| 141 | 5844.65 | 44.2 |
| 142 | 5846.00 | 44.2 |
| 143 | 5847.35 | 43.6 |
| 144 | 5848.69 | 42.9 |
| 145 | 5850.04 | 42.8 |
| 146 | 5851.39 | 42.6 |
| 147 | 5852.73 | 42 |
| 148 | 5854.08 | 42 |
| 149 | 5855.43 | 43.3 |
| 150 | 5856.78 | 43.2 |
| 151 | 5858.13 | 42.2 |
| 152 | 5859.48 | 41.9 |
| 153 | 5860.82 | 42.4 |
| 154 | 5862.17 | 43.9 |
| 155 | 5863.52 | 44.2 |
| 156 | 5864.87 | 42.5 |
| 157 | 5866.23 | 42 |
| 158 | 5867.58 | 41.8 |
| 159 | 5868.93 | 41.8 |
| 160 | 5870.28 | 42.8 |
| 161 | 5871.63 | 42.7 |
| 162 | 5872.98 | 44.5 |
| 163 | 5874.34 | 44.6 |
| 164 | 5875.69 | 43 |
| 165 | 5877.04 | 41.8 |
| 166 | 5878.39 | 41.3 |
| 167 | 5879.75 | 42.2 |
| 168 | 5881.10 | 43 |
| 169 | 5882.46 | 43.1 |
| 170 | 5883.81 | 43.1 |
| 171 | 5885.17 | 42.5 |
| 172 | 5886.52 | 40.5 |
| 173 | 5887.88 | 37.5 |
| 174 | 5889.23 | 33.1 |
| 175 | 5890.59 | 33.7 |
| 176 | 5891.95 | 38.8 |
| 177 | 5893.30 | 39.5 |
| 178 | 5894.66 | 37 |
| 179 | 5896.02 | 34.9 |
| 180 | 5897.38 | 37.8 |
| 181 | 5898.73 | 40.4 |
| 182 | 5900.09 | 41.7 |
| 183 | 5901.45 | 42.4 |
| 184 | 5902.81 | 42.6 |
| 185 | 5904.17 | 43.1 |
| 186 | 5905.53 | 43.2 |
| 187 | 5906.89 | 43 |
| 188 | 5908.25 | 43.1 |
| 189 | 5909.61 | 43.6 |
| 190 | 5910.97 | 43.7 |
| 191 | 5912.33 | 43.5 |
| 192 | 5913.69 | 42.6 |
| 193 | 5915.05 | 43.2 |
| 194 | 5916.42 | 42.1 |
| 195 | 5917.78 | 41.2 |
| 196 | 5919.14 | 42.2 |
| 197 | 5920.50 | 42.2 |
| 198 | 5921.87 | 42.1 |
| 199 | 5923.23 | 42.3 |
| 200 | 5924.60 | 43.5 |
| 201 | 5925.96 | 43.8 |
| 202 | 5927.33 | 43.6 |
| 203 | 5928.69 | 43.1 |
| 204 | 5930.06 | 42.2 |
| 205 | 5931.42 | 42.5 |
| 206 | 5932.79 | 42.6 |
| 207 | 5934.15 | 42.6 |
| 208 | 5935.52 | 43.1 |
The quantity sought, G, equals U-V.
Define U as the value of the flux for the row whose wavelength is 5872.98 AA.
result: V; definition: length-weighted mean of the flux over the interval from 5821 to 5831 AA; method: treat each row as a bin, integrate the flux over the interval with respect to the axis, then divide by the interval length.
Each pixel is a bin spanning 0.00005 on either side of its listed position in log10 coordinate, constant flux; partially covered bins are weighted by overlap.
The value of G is -0.02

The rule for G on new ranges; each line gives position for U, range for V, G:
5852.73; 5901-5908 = -0.88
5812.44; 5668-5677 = -0.31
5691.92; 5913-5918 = 3.54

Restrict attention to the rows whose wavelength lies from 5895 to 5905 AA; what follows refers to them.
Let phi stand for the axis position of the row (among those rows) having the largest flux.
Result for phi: 5904.17 AA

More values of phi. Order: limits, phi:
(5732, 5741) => 5734.01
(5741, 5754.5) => 5741.94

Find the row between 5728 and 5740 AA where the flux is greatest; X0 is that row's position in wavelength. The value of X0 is 5734.01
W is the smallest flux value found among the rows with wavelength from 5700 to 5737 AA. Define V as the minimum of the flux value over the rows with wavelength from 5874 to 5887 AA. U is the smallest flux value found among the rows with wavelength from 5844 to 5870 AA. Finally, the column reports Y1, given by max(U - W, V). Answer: 40.5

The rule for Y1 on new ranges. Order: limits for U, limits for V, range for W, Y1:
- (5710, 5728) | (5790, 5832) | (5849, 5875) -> 41.3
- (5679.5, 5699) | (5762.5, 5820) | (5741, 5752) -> 41.1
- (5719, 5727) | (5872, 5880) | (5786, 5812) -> 41.3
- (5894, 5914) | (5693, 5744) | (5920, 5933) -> 39.1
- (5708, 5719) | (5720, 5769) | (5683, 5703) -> 41.4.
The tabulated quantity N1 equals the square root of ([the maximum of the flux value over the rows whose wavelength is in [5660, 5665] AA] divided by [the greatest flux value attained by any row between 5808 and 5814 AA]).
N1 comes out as 1.02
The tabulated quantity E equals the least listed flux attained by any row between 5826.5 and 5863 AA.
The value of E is 41.9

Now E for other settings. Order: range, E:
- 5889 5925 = 33.1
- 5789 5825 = 41.3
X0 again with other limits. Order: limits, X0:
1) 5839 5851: 5841.96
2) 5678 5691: 5690.61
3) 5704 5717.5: 5705.04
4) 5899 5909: 5905.53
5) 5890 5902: 5901.45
